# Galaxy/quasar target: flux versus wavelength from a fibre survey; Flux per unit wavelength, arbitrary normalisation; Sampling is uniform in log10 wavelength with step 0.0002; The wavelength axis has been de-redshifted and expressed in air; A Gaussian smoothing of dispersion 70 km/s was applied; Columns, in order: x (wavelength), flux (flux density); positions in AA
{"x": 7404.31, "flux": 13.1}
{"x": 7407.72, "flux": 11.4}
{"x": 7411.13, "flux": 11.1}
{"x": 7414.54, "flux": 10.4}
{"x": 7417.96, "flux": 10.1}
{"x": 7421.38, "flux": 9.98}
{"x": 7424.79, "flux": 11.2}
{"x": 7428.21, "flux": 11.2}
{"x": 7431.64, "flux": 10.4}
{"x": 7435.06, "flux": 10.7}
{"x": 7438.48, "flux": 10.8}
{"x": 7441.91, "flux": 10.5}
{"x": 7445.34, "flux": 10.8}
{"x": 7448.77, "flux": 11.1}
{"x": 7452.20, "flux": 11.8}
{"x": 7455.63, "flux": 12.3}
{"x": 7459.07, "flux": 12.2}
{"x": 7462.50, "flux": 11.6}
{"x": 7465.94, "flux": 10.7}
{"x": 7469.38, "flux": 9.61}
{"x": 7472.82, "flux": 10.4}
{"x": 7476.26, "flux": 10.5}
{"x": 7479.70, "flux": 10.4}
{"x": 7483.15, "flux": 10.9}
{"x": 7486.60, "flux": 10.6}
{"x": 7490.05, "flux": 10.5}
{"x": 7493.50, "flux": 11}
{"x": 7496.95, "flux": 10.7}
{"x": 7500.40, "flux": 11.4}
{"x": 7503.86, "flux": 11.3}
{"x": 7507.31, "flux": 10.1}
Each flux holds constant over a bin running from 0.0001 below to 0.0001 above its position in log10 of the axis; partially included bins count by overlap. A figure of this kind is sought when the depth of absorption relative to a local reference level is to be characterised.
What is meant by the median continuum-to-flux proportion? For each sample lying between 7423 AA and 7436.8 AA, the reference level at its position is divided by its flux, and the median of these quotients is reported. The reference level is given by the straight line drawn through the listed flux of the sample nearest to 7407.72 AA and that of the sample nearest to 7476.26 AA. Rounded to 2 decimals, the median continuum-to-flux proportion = 1.01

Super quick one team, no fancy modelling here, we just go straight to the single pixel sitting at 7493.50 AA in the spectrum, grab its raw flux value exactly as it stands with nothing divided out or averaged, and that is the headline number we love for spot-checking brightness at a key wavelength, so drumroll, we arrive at 11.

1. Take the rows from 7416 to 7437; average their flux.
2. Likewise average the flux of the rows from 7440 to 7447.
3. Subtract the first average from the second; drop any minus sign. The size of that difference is 0.05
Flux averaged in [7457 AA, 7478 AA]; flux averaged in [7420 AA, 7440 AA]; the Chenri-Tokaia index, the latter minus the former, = -0.1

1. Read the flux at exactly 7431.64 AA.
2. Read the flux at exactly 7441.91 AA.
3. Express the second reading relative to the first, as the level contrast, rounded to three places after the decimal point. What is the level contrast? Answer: 1.010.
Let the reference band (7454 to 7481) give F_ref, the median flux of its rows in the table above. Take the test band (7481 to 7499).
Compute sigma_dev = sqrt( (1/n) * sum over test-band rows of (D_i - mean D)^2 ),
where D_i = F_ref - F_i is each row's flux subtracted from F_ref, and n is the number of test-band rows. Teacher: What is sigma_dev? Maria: 0.2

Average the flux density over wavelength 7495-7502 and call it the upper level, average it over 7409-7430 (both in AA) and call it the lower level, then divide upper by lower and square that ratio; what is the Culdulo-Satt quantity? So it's 1.07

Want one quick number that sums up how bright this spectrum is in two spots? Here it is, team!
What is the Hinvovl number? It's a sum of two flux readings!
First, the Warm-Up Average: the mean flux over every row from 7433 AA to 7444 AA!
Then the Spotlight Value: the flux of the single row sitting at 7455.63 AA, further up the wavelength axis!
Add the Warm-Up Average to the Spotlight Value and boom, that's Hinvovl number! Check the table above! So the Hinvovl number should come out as 23.0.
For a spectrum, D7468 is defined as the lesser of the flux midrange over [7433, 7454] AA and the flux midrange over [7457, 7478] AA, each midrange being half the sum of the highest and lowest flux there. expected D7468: 10.9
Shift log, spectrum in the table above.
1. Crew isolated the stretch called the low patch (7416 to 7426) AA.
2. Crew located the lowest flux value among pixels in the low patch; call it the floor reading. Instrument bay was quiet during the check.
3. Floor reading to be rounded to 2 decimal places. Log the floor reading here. 9.98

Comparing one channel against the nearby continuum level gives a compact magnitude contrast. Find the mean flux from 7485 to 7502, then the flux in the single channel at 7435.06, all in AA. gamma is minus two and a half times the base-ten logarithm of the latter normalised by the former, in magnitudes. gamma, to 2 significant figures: 0.014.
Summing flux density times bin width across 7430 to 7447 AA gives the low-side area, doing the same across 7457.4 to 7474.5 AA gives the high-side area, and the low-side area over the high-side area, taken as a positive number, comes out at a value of 0.97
